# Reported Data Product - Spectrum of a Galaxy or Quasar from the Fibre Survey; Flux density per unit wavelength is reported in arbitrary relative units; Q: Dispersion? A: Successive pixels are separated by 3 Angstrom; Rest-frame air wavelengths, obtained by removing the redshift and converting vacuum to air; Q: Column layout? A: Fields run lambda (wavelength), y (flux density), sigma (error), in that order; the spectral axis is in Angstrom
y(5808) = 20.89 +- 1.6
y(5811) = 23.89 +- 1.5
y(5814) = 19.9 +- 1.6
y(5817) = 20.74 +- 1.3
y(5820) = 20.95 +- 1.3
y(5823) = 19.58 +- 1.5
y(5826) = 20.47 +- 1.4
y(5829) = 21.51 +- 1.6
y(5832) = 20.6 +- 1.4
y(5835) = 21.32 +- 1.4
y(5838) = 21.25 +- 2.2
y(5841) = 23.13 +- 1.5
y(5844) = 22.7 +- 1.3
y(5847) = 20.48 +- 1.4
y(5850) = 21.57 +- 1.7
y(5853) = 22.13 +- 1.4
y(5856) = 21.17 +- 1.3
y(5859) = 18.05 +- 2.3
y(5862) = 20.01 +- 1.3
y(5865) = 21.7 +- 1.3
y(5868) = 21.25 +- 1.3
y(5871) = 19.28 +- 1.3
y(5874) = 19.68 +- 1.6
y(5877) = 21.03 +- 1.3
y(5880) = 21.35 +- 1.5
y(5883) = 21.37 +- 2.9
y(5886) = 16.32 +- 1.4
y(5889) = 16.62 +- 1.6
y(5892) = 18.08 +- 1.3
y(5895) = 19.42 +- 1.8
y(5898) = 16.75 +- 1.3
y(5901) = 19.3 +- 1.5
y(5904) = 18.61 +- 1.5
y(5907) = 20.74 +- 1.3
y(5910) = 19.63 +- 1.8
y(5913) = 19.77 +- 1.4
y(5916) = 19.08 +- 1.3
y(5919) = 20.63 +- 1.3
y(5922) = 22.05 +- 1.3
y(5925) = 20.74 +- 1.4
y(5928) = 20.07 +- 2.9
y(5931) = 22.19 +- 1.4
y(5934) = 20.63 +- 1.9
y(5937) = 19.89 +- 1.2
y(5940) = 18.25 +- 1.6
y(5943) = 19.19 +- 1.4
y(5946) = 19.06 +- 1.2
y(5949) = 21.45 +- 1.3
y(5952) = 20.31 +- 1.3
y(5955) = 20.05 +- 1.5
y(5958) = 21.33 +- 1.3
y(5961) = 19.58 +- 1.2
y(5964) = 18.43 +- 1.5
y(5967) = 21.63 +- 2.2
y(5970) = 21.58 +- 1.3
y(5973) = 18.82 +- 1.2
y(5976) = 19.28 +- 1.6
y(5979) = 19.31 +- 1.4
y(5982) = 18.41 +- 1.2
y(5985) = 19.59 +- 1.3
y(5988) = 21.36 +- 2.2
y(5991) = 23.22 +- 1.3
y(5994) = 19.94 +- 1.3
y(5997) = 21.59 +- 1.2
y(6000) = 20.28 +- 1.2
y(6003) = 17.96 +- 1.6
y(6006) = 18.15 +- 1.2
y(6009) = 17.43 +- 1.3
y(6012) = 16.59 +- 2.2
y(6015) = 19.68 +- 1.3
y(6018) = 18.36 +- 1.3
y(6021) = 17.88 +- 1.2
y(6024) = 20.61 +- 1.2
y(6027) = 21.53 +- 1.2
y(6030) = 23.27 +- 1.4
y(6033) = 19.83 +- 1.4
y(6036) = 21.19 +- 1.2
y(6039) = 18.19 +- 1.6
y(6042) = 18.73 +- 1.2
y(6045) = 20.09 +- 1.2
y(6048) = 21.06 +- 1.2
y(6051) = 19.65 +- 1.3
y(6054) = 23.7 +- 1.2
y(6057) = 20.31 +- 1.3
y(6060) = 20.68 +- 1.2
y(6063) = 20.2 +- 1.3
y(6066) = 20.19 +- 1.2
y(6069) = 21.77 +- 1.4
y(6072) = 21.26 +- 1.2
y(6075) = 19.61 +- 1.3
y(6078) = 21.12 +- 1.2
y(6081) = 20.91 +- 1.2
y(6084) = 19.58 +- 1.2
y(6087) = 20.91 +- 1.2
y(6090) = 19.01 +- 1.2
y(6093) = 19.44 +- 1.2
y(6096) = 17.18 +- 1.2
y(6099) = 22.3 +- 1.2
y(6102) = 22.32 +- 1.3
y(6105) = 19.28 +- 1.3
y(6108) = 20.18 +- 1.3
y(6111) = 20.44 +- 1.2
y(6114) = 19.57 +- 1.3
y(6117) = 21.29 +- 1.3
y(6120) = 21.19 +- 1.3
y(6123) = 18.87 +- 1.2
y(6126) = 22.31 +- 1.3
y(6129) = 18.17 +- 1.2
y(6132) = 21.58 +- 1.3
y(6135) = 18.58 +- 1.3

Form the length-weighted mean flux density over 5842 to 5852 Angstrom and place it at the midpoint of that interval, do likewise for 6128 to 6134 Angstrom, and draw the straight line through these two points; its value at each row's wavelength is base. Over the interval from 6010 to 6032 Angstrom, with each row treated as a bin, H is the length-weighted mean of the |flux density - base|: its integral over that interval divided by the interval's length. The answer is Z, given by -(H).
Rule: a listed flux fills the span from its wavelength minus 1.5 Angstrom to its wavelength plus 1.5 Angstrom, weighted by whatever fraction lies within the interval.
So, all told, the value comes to -2.0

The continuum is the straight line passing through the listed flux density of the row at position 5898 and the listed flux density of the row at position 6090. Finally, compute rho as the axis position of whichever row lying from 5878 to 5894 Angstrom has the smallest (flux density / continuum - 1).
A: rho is 5886 Angstrom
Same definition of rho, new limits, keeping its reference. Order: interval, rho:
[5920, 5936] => 5928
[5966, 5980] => 5973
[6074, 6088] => 6084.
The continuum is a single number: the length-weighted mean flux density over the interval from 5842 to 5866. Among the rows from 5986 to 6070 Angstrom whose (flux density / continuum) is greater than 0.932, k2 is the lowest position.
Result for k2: 5988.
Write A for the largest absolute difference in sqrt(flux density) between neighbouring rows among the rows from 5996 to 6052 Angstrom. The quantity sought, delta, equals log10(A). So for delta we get -0.43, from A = 0.37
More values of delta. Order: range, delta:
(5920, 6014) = -0.45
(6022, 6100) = -0.24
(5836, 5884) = -0.45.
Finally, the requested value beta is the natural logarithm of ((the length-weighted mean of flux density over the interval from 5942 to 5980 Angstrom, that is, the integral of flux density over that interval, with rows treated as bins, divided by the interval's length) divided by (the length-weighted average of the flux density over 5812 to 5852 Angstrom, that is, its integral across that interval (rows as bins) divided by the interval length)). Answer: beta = -0.05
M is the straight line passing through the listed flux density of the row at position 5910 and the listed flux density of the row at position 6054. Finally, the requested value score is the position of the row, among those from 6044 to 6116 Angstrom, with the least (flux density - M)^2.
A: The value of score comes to 6054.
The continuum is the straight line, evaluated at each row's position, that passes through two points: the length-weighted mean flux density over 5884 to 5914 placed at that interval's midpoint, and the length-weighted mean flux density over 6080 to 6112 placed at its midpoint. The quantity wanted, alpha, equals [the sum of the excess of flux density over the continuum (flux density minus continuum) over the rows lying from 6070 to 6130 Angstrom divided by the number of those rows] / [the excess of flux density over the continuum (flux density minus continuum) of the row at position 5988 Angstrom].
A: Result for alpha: 0.0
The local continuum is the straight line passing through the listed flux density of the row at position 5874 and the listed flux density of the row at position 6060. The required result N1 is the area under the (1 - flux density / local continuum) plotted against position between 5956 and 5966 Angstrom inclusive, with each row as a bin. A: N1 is 0.1 Angstrom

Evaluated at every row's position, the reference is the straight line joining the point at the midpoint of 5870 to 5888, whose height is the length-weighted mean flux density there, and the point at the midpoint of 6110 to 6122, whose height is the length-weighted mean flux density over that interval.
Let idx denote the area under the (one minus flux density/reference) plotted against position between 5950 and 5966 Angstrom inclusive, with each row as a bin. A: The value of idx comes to 0.0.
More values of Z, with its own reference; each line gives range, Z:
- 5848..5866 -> -1.1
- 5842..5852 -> -0.8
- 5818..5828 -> -1.4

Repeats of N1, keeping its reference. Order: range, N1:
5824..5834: -0.7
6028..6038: -0.4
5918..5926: -0.5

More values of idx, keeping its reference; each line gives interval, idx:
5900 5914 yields 0.2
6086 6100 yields 0.6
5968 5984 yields 0.4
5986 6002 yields -0.8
